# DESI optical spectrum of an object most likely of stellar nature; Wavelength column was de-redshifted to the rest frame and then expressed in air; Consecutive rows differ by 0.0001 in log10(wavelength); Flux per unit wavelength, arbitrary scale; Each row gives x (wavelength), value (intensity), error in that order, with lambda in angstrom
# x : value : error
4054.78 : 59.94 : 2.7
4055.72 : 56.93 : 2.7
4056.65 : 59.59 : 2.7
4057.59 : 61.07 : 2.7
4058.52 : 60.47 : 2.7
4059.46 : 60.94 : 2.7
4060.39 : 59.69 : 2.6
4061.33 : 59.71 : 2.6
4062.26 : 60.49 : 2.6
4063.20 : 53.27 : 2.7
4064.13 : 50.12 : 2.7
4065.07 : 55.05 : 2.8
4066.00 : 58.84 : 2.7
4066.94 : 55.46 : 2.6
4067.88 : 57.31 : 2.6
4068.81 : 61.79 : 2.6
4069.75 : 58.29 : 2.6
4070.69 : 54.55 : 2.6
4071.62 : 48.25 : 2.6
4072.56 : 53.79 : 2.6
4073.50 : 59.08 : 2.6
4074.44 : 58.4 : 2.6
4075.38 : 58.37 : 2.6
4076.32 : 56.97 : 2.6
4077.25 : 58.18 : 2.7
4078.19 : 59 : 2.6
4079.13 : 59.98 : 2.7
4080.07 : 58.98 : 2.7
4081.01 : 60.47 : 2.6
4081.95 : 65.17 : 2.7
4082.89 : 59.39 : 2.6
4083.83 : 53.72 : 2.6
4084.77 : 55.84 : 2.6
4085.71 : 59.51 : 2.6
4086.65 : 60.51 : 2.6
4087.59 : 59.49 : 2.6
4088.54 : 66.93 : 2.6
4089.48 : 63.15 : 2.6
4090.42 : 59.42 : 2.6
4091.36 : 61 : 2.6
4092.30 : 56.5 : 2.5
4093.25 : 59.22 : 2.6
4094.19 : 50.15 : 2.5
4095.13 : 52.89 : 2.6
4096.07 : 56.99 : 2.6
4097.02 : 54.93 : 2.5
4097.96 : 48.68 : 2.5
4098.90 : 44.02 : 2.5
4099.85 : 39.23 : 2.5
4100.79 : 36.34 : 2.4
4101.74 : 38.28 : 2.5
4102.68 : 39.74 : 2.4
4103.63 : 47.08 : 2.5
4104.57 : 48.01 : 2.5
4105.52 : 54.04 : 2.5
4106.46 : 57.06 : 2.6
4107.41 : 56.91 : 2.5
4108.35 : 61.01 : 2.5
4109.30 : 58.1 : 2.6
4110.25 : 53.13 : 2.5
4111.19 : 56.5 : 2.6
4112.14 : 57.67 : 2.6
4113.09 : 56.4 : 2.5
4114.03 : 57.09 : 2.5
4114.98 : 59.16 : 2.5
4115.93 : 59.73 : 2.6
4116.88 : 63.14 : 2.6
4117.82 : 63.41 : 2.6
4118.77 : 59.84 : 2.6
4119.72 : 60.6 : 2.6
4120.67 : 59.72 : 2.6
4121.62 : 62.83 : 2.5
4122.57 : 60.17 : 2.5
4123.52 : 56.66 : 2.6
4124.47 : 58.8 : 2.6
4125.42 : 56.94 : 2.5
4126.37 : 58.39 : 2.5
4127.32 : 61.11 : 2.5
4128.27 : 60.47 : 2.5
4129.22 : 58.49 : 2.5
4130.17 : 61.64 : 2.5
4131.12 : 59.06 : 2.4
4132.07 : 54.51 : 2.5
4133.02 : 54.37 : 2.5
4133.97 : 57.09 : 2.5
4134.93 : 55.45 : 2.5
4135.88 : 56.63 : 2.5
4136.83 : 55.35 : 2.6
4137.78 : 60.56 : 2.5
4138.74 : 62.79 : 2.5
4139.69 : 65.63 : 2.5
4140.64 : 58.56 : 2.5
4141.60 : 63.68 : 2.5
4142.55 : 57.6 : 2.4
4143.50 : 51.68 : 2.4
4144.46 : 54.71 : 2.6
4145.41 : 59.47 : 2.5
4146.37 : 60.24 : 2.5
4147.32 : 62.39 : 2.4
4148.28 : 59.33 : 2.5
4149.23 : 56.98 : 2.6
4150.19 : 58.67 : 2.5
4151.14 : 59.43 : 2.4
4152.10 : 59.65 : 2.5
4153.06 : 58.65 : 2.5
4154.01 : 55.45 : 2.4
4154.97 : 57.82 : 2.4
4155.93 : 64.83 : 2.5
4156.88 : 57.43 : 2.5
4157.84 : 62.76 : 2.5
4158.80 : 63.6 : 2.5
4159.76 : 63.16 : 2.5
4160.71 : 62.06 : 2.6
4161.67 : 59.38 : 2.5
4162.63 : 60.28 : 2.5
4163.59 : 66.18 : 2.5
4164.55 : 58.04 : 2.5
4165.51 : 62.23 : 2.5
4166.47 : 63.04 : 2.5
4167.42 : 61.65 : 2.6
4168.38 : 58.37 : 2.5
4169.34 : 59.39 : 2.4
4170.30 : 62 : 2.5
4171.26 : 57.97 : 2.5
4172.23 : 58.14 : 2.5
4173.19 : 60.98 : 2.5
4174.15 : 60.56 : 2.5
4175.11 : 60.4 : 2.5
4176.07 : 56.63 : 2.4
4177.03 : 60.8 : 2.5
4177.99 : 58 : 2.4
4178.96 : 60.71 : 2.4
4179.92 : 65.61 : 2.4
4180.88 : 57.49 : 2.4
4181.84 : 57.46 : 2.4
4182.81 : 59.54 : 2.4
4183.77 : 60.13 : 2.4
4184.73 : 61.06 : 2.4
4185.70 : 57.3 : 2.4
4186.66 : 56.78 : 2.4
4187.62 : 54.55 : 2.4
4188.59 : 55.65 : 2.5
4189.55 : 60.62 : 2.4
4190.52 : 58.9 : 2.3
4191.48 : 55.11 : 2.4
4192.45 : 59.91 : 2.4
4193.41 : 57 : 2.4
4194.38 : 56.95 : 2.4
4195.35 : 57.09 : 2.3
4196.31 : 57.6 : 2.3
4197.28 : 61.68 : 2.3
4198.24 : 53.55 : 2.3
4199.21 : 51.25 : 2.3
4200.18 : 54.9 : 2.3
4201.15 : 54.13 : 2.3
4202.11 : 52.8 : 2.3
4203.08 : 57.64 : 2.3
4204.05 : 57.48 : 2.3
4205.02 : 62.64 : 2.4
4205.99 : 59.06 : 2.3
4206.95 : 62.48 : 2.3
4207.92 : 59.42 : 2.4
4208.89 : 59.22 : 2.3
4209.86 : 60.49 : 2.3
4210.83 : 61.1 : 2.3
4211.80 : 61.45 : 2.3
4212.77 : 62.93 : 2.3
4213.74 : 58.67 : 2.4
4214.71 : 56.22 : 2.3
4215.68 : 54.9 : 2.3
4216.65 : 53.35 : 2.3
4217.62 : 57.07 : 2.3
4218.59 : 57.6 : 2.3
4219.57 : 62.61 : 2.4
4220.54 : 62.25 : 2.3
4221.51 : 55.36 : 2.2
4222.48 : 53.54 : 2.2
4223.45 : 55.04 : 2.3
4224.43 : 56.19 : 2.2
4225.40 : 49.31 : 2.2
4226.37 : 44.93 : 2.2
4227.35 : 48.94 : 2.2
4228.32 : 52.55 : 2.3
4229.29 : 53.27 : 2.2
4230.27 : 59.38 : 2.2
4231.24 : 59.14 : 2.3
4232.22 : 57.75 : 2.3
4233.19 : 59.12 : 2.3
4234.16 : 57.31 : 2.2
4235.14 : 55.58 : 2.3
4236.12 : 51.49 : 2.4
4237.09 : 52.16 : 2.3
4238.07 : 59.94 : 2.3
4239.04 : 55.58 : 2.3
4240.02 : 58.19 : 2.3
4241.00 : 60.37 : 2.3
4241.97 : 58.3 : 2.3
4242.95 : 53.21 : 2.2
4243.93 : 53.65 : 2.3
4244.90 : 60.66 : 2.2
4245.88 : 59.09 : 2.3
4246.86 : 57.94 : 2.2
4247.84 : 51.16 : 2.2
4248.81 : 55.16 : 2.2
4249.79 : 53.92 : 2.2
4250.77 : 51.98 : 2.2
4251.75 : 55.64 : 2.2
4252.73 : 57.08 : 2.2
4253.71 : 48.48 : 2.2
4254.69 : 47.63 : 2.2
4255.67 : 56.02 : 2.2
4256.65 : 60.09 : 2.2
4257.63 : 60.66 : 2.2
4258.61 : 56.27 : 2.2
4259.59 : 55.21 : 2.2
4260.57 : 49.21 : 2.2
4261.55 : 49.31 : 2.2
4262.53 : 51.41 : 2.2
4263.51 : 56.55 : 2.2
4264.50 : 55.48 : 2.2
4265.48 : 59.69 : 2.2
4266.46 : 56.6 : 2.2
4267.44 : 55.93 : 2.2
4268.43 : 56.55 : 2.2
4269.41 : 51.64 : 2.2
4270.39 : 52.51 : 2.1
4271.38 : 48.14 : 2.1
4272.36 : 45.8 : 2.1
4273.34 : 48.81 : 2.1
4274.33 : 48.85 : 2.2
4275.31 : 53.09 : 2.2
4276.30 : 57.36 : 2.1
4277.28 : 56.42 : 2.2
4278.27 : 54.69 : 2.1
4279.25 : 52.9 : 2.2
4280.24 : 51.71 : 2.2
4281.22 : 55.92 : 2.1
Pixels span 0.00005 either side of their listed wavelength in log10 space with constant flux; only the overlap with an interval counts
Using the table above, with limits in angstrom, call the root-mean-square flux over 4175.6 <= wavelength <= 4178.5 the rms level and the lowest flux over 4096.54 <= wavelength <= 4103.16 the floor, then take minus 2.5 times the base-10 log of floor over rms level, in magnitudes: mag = 0.52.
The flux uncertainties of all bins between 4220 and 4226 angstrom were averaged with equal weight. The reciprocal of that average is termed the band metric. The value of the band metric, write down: 0.45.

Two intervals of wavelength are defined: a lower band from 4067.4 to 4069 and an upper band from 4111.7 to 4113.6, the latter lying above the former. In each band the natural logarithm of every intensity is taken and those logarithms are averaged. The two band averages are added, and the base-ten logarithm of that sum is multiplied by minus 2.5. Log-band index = -2.28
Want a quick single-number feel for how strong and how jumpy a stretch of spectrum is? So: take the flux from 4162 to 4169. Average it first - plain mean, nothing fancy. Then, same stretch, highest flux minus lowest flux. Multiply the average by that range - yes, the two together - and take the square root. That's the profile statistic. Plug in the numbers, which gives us 22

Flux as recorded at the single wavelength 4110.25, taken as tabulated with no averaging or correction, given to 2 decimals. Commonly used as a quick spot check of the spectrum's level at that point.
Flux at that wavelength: 53.13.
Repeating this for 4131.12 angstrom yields 59.06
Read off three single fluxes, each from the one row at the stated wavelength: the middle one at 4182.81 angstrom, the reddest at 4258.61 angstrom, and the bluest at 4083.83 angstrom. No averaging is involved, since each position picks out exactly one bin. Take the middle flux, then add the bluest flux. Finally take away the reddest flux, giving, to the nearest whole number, 57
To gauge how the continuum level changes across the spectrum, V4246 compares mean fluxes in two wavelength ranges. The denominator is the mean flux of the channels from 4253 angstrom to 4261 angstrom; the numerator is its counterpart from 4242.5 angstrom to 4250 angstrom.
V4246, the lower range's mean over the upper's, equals 1.03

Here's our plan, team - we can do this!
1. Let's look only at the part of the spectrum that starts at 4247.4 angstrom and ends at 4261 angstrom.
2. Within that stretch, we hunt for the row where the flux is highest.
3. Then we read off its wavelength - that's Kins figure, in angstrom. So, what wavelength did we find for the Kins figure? 4257.63 angstrom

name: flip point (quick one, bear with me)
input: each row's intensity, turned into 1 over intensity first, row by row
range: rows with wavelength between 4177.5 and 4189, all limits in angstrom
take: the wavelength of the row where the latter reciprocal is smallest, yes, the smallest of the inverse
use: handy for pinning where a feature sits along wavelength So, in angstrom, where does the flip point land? 4179.92 angstrom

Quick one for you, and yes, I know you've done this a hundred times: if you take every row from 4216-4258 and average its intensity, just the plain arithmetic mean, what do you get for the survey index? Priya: 56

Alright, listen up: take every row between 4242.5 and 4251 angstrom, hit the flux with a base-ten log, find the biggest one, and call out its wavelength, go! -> 4244.90 angstrom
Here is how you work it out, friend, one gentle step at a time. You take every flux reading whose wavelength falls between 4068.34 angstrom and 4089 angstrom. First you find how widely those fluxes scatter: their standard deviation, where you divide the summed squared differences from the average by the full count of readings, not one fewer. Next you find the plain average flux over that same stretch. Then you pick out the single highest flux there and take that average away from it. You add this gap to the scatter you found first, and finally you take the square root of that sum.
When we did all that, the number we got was 3.50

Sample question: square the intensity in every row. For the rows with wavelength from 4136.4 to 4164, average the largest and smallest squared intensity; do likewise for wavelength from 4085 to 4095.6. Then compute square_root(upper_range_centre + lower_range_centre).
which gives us 83.8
